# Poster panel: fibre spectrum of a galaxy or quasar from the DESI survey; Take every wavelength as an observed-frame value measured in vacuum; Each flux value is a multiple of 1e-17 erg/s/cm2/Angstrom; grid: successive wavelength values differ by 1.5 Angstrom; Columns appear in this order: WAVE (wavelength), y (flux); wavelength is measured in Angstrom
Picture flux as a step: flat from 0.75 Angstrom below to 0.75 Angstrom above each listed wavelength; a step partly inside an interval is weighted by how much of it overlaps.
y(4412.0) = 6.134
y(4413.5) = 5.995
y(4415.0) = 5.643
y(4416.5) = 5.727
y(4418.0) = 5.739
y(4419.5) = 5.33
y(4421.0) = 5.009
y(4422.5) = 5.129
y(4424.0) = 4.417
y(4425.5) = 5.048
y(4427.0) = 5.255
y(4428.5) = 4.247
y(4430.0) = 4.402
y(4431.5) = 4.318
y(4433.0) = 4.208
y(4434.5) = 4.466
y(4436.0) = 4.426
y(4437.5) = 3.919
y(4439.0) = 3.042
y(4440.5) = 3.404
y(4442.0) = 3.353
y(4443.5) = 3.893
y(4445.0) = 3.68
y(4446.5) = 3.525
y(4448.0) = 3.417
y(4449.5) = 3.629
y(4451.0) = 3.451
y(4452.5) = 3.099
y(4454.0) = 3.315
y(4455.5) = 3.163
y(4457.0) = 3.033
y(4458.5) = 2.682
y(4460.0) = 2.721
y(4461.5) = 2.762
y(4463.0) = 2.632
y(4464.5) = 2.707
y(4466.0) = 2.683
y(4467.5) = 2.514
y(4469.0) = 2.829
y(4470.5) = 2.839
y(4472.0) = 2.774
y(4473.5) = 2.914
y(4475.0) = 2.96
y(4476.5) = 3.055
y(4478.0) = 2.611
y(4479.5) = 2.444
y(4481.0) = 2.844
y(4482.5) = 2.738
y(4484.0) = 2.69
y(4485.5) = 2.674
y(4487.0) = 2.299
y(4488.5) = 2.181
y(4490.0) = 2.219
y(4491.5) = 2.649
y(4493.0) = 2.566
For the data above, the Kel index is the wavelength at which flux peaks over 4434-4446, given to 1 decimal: 4434.5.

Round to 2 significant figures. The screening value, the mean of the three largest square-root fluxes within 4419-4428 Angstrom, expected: 2.3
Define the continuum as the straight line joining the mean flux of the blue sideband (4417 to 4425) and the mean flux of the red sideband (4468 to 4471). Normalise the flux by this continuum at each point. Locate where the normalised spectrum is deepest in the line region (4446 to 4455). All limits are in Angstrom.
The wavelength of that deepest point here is 4452.5 Angstrom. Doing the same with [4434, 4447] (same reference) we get 4439.0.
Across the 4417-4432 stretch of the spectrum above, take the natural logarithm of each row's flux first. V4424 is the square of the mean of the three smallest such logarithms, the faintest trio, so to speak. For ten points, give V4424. 2.1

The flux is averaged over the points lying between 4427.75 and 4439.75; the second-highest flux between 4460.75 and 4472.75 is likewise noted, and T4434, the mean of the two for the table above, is 3.5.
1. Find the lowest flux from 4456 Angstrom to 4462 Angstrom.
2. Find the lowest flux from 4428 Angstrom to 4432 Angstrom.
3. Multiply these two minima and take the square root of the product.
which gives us 3.4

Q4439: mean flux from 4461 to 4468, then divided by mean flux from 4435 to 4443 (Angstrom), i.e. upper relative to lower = 0.73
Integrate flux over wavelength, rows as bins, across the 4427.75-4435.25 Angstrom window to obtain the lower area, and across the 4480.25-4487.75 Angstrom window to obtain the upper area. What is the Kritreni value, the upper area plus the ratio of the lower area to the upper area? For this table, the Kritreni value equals 21.5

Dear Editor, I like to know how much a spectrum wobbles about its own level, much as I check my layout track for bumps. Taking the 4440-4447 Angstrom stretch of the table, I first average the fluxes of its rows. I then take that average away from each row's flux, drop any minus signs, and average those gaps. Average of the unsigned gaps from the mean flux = 0.17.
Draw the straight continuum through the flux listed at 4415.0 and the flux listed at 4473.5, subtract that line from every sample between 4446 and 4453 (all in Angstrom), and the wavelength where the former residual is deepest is 4452.5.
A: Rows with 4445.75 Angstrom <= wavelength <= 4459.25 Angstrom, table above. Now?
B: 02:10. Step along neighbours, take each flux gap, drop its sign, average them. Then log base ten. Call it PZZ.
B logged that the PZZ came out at -0.7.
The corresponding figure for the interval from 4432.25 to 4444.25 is -0.4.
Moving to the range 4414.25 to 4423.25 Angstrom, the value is -0.7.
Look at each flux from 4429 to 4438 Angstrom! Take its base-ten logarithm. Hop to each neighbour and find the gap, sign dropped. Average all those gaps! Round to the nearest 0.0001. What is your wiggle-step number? 0.0204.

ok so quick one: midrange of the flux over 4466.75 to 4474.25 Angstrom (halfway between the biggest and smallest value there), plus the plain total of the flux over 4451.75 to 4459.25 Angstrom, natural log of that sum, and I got 2.89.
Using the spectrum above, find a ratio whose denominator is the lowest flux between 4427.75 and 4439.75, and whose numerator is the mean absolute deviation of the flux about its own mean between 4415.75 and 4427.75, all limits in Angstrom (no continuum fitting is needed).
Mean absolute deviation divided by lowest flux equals 0.10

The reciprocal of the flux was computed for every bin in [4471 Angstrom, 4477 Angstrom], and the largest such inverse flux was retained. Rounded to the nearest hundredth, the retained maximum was 0.36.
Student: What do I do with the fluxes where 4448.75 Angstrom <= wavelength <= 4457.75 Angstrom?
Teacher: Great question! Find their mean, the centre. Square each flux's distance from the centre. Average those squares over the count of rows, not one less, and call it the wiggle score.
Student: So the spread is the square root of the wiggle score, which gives 0.2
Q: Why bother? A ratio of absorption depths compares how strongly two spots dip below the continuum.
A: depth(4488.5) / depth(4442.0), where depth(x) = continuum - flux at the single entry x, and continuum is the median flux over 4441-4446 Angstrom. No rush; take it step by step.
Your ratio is 4.6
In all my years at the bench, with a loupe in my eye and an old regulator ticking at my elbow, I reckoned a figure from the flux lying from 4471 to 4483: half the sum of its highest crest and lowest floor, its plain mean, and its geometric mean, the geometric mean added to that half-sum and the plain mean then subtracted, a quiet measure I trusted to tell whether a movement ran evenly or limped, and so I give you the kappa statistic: 2.7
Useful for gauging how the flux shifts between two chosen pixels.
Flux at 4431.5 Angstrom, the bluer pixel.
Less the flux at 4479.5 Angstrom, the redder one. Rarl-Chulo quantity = 1.9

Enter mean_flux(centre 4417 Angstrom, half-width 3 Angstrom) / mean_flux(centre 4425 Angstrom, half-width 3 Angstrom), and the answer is 1.1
